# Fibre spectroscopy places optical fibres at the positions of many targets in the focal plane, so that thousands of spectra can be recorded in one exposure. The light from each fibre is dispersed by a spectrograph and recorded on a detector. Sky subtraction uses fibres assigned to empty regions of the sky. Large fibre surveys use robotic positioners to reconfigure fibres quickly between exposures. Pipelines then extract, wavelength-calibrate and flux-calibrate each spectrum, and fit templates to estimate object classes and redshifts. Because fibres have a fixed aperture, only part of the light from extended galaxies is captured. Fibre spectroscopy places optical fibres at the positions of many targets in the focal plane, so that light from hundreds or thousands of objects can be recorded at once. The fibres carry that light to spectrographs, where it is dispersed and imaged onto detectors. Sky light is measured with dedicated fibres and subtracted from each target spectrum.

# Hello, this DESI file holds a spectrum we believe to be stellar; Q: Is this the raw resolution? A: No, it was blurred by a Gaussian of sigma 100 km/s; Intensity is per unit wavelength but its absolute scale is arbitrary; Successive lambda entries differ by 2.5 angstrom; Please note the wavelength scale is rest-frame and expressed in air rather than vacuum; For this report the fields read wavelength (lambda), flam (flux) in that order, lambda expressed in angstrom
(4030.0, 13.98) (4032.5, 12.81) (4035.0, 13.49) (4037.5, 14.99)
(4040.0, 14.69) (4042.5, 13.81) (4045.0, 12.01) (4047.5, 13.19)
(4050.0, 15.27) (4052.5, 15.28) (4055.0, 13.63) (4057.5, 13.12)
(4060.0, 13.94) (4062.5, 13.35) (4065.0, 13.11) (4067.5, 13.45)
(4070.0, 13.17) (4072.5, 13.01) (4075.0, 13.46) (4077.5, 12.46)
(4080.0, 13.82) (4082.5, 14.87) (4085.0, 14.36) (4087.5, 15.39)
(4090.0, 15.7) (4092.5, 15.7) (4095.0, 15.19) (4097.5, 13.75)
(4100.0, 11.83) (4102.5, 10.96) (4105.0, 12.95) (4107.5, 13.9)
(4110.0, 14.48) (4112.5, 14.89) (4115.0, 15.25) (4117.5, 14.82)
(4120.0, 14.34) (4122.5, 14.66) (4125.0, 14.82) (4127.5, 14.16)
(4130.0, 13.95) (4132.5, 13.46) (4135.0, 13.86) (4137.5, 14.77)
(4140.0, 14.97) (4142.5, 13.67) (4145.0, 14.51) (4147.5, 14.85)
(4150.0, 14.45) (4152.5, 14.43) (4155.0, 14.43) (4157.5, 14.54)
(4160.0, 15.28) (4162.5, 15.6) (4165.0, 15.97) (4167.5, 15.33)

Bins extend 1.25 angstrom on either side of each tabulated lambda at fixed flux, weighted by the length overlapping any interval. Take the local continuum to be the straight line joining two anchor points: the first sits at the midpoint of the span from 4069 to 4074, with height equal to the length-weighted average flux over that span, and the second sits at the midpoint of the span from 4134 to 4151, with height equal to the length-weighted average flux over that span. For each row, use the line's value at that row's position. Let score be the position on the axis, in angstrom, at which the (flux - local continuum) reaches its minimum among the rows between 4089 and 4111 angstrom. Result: 4102.5 angstrom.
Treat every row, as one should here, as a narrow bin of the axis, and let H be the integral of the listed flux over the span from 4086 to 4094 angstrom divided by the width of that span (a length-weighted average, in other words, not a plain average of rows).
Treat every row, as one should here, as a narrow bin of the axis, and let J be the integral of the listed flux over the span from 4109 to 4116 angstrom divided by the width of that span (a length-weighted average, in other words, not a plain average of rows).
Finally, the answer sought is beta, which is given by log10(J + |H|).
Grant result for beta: 1.48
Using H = 15.5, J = 14.9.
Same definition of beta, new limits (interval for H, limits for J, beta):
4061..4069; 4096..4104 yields 1.41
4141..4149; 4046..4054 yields 1.46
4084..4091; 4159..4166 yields 1.49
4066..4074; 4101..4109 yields 1.41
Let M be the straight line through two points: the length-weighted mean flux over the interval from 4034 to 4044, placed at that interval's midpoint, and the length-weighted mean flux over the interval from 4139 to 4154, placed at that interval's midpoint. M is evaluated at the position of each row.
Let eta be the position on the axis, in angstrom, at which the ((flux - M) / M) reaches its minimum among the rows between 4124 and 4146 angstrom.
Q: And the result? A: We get 4132.5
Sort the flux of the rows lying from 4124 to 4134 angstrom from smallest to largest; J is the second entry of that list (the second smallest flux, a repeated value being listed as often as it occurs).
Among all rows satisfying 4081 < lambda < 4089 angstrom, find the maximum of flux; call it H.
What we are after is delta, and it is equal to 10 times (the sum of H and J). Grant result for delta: 293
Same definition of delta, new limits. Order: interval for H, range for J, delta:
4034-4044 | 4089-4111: 268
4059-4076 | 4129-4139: 278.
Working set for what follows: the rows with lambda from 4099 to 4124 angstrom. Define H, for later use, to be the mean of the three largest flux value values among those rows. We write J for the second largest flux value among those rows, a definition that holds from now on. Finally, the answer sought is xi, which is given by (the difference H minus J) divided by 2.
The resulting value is 0.048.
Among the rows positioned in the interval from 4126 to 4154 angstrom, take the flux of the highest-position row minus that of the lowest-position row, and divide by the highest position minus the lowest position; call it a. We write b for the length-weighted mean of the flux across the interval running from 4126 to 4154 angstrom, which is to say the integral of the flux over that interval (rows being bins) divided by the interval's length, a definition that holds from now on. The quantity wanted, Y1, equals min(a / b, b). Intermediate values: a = 0.011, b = 14.3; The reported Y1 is 0.0008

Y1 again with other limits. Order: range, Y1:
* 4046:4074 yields -0.0005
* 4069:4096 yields 0.0057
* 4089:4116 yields -0.0013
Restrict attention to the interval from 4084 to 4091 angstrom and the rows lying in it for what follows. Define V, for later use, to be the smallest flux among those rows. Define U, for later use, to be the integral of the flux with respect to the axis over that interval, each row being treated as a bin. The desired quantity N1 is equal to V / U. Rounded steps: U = 106.1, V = 14.36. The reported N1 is 0.135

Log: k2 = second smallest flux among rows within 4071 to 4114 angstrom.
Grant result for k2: 11.83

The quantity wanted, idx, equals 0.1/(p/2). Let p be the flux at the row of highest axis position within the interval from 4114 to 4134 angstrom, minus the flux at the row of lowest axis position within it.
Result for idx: -0.1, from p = -1.8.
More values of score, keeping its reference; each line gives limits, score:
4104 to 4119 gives 4105.0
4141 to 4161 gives 4142.5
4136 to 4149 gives 4142.5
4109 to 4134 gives 4132.5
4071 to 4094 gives 4077.5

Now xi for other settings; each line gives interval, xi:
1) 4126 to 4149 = 0.007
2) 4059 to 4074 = 0.065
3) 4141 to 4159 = 0.047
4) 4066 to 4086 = -0.005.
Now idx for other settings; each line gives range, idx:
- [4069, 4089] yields 0.1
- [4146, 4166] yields 0.2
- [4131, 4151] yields 0.2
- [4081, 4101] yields -0.1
